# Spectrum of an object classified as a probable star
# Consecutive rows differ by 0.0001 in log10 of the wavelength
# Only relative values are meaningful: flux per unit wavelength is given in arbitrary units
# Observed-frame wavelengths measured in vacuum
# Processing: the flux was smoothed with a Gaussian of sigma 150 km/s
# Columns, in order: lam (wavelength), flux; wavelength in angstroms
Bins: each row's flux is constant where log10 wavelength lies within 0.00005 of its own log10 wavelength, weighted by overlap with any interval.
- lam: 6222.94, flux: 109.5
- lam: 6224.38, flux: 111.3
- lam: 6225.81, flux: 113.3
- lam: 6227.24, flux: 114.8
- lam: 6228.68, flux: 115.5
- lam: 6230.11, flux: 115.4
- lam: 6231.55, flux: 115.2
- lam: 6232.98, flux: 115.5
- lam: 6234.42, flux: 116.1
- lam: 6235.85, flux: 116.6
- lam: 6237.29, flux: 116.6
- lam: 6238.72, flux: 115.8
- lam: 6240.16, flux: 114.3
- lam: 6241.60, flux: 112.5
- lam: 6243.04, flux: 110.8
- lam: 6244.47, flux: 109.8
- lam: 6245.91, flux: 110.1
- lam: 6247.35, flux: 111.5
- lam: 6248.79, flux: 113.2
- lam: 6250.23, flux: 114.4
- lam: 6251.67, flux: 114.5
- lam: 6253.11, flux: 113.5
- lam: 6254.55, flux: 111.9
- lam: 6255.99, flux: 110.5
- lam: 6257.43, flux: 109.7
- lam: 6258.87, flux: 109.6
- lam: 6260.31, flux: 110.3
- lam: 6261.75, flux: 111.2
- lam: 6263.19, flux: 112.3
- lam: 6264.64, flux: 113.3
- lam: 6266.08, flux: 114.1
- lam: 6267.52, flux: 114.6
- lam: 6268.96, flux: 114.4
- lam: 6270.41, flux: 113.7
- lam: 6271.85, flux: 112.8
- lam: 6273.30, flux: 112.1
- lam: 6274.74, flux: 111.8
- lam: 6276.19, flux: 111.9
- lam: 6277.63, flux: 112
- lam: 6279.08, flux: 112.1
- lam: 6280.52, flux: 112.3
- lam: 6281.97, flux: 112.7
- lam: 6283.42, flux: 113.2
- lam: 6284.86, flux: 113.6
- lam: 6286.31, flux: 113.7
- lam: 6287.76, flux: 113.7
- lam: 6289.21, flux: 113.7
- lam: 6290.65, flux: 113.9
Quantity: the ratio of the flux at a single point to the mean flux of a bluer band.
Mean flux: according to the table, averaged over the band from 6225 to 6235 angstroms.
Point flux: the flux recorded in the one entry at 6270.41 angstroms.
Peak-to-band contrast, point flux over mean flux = 0.99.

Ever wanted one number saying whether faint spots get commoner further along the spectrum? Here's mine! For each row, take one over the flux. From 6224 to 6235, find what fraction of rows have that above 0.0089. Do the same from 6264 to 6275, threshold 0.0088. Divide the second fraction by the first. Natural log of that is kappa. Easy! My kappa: 1.4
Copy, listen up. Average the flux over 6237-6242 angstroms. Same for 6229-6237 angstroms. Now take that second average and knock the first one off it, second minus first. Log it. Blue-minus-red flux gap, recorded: 1.0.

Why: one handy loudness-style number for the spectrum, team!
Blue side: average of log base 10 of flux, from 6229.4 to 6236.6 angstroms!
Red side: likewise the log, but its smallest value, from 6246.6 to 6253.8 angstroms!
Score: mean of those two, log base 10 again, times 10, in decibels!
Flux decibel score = 3.13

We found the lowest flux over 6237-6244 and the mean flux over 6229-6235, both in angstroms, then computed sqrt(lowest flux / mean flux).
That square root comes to 0.98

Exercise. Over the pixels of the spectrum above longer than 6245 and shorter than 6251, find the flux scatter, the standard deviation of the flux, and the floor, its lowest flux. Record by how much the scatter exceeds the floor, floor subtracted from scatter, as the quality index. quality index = -108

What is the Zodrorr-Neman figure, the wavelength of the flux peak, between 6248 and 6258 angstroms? 6251.67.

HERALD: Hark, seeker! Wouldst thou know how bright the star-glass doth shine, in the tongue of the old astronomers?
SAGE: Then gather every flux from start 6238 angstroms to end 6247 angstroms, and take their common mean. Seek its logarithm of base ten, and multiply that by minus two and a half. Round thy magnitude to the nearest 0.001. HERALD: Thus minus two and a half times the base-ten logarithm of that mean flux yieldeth -5.125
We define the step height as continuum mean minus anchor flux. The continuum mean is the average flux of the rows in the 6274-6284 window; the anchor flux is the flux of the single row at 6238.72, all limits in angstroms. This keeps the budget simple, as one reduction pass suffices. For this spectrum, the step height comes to -3.5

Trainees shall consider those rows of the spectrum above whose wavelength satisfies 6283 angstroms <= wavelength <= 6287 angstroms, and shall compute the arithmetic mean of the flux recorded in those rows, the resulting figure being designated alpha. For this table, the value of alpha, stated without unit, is 114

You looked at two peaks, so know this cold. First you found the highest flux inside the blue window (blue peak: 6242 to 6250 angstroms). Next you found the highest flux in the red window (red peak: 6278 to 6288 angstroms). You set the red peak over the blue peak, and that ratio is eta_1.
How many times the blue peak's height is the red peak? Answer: 1.00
